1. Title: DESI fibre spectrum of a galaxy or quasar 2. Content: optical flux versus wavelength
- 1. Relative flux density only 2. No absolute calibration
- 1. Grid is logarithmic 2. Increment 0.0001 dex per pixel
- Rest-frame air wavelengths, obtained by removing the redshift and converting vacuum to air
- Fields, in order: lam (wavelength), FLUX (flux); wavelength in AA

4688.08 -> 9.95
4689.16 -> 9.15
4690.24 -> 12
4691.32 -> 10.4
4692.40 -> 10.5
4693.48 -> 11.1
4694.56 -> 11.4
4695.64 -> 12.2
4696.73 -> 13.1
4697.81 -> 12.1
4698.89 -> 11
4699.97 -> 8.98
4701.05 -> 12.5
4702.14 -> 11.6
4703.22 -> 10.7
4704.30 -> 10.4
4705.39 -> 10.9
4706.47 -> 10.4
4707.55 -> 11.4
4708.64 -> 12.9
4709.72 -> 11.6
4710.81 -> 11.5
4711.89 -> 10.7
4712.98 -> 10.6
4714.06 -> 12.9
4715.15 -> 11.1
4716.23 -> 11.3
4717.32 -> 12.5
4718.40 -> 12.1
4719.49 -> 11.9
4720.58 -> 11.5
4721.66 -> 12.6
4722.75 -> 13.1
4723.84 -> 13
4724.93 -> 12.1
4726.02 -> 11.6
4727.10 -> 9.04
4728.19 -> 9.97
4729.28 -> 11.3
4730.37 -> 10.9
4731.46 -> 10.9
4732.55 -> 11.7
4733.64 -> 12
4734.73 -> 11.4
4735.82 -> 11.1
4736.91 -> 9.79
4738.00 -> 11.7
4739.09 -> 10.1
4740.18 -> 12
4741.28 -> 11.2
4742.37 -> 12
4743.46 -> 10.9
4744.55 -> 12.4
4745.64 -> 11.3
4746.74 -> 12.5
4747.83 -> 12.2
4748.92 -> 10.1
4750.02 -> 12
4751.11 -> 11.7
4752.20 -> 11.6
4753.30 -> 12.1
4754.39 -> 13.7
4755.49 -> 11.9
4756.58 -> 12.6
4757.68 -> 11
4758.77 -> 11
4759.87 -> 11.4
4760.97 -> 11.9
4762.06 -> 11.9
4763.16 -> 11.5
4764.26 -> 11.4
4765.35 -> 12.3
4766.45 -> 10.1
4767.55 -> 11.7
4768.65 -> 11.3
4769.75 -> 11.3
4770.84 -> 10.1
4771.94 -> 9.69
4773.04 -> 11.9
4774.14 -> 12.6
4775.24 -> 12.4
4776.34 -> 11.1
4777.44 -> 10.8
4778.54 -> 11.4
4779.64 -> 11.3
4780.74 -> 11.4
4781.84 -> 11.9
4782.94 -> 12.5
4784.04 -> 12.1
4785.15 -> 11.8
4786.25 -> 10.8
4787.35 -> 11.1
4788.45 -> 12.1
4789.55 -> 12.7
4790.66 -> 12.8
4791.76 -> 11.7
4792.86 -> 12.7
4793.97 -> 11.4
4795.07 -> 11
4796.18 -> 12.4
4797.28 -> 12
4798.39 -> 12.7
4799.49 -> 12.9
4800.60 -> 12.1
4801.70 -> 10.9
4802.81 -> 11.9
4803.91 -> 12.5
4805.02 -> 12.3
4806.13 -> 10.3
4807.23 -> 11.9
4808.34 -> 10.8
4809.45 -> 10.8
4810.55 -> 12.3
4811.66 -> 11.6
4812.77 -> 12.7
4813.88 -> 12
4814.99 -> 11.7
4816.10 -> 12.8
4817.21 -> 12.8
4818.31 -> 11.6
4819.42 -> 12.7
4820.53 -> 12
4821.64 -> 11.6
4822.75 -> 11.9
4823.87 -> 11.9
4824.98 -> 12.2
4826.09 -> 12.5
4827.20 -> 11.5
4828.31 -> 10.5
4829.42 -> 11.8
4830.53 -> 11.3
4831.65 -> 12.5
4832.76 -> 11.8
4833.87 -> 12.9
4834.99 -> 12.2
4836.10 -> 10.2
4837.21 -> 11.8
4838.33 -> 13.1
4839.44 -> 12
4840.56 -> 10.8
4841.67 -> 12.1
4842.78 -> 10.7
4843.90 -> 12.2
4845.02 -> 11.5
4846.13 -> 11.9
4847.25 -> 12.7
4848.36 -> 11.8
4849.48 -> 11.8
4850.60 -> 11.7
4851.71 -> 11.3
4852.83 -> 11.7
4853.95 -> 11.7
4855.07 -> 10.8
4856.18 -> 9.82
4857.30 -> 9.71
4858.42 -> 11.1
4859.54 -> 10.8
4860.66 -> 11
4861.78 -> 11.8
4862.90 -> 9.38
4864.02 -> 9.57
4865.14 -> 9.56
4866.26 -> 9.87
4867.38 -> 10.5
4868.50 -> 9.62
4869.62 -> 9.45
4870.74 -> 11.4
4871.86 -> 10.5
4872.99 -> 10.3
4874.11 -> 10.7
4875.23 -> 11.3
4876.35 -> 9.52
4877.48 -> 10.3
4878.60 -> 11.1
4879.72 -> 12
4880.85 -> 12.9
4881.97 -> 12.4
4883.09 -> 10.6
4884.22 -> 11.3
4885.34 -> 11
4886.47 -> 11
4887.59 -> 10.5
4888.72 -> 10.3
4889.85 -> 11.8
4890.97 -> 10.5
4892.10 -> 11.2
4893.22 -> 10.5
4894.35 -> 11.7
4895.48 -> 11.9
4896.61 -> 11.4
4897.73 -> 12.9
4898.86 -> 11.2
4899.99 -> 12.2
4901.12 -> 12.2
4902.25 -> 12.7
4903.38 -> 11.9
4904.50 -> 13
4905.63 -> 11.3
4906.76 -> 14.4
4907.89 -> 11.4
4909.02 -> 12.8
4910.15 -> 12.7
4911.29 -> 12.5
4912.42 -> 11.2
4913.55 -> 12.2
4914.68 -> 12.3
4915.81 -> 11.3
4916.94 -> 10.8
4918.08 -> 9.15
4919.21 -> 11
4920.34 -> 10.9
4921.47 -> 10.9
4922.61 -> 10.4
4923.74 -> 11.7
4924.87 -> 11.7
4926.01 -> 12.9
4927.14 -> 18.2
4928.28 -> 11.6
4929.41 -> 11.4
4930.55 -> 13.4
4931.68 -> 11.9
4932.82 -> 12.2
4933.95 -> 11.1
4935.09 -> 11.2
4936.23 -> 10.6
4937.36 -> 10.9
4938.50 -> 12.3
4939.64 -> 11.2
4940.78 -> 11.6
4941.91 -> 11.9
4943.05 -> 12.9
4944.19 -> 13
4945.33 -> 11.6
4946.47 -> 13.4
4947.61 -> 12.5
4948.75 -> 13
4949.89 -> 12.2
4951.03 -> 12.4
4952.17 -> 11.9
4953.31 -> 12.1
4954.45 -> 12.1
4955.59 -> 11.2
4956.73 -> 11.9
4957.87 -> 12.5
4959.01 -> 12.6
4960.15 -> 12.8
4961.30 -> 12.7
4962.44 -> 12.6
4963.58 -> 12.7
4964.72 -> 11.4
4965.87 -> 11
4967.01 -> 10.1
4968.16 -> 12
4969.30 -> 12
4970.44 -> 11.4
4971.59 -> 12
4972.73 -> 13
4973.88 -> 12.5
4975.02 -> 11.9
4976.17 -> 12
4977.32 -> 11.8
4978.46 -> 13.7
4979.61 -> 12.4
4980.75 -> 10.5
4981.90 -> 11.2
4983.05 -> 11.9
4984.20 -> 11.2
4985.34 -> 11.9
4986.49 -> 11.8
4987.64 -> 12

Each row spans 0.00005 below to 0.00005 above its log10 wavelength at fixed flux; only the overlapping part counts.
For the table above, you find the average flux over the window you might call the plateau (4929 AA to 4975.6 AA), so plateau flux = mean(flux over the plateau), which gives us 12.0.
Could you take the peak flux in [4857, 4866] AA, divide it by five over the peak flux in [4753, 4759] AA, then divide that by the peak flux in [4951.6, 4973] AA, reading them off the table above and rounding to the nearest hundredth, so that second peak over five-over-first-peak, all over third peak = 2.49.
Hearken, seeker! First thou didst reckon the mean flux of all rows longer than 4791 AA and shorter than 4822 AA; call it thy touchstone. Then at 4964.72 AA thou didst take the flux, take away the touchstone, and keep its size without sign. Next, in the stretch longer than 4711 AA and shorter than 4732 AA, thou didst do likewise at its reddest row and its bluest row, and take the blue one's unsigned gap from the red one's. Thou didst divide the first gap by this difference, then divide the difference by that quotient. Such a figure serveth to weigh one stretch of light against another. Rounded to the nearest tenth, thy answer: 0.1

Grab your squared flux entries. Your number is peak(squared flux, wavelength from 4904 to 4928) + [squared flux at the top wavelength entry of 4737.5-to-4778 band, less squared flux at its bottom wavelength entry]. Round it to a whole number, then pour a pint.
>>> 311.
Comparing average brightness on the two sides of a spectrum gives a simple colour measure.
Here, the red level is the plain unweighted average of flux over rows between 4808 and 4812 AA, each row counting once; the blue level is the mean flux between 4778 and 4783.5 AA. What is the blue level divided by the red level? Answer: 1.03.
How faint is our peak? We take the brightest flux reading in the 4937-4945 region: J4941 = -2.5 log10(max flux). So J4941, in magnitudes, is -2.78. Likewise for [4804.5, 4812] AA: -2.72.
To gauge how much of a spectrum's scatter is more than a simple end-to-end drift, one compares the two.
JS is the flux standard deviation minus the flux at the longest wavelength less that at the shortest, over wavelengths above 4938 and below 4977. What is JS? 1.0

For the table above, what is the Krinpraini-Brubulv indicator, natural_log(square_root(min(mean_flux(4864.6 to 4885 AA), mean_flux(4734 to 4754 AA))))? 1.19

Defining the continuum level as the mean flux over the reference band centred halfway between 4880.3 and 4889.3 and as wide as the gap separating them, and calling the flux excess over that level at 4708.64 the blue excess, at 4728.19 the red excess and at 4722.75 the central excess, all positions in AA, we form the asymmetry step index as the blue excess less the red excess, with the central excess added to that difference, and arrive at 4.8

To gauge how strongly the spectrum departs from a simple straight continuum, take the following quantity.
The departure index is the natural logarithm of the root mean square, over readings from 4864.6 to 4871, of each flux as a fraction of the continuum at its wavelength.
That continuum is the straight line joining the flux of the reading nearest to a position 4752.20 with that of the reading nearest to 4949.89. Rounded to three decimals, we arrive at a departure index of -0.169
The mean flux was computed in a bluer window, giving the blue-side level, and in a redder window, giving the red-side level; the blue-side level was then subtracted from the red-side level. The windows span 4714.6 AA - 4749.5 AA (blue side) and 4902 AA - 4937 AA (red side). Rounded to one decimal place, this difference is 0.5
